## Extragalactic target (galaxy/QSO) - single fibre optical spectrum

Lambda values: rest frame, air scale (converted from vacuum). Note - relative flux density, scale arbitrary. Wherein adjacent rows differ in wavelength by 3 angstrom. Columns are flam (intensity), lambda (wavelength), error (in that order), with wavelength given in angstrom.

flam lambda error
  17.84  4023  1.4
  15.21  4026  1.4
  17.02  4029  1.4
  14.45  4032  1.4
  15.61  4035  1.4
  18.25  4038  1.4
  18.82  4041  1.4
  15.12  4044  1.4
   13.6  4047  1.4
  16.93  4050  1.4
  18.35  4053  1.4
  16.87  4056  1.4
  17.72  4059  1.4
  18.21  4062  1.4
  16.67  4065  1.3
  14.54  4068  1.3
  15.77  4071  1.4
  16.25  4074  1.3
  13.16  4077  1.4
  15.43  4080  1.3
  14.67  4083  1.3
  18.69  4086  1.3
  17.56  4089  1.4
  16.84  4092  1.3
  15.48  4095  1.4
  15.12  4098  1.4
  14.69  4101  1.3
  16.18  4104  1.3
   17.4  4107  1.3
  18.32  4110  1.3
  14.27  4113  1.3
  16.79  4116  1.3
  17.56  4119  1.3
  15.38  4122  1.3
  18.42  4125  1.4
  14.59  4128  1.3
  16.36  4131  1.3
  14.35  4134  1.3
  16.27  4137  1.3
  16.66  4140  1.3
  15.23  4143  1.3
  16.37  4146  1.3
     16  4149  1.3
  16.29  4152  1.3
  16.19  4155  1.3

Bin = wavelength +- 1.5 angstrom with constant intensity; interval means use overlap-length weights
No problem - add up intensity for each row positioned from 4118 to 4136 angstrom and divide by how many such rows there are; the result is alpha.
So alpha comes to 16.1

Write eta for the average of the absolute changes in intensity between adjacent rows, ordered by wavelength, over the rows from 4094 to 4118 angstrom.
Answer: 1.57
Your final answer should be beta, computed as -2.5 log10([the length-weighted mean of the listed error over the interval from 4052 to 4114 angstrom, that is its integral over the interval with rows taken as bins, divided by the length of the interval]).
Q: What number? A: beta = -0.320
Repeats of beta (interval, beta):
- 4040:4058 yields -0.365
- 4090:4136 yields -0.302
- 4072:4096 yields -0.316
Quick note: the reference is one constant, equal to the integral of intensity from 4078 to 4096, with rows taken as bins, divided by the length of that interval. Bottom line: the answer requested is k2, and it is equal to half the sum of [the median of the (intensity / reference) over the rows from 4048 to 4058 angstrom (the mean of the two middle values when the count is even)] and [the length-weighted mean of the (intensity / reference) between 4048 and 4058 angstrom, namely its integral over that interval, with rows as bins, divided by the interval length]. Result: 1.04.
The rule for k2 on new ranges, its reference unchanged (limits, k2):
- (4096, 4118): 0.99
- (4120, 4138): 0.97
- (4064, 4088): 0.95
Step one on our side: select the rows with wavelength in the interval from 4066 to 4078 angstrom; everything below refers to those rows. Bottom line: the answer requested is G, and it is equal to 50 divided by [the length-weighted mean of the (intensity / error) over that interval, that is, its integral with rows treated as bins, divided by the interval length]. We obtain 4.5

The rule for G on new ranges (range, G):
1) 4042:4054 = 4.4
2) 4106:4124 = 3.9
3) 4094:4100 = 4.6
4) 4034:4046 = 4.2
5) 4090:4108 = 4.2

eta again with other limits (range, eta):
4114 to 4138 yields 2.22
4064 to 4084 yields 1.66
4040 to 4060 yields 2.05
